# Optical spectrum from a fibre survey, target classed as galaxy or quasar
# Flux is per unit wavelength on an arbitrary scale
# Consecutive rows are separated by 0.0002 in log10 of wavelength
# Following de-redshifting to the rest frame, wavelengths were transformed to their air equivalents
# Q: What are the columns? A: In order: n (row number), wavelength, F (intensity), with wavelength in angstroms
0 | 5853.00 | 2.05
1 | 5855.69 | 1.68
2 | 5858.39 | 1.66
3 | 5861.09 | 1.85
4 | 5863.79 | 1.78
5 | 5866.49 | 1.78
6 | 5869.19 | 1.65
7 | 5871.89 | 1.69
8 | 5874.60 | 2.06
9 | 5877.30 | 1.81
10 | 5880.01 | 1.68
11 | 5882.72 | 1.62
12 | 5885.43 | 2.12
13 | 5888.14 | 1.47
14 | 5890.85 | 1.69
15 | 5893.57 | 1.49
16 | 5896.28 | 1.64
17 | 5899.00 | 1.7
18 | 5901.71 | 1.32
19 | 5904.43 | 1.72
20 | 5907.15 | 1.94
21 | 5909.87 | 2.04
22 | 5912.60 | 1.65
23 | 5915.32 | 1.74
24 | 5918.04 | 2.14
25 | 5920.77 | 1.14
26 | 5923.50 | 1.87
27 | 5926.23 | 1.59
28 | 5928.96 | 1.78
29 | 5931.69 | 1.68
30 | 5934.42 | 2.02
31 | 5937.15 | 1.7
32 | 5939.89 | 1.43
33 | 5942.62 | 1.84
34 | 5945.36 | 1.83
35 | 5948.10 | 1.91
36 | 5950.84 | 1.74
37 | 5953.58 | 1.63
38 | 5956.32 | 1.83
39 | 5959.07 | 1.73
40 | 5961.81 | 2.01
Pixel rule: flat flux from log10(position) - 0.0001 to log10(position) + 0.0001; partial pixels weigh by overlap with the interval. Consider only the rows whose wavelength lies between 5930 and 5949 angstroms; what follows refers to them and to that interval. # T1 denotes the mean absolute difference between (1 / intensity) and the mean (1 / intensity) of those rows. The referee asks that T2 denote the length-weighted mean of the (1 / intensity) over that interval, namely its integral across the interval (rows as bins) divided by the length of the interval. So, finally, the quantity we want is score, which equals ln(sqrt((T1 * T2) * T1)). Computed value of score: -3.3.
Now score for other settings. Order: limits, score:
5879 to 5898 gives -3.4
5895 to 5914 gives -3.1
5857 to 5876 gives -3.8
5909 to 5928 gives -2.6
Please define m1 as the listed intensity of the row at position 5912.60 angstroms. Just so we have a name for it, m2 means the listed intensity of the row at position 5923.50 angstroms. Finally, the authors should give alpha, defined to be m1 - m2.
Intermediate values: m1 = 1.65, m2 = 1.87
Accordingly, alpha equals -0.22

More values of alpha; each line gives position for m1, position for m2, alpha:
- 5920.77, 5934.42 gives -0.88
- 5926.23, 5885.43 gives -0.53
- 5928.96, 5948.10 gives -0.13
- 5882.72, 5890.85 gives -0.07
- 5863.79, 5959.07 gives 0.05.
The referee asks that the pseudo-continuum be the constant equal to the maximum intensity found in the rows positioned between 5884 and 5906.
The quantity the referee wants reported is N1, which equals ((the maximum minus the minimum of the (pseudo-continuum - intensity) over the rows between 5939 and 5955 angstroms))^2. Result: 0.23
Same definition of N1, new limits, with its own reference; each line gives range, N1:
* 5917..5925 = 1.00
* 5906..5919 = 0.24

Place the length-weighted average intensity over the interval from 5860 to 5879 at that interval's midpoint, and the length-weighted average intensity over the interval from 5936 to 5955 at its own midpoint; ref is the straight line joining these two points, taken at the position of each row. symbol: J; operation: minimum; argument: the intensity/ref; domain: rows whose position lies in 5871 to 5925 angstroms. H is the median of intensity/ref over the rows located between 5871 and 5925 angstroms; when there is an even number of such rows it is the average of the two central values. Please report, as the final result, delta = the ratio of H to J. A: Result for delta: 1.47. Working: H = 0.95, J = 0.65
